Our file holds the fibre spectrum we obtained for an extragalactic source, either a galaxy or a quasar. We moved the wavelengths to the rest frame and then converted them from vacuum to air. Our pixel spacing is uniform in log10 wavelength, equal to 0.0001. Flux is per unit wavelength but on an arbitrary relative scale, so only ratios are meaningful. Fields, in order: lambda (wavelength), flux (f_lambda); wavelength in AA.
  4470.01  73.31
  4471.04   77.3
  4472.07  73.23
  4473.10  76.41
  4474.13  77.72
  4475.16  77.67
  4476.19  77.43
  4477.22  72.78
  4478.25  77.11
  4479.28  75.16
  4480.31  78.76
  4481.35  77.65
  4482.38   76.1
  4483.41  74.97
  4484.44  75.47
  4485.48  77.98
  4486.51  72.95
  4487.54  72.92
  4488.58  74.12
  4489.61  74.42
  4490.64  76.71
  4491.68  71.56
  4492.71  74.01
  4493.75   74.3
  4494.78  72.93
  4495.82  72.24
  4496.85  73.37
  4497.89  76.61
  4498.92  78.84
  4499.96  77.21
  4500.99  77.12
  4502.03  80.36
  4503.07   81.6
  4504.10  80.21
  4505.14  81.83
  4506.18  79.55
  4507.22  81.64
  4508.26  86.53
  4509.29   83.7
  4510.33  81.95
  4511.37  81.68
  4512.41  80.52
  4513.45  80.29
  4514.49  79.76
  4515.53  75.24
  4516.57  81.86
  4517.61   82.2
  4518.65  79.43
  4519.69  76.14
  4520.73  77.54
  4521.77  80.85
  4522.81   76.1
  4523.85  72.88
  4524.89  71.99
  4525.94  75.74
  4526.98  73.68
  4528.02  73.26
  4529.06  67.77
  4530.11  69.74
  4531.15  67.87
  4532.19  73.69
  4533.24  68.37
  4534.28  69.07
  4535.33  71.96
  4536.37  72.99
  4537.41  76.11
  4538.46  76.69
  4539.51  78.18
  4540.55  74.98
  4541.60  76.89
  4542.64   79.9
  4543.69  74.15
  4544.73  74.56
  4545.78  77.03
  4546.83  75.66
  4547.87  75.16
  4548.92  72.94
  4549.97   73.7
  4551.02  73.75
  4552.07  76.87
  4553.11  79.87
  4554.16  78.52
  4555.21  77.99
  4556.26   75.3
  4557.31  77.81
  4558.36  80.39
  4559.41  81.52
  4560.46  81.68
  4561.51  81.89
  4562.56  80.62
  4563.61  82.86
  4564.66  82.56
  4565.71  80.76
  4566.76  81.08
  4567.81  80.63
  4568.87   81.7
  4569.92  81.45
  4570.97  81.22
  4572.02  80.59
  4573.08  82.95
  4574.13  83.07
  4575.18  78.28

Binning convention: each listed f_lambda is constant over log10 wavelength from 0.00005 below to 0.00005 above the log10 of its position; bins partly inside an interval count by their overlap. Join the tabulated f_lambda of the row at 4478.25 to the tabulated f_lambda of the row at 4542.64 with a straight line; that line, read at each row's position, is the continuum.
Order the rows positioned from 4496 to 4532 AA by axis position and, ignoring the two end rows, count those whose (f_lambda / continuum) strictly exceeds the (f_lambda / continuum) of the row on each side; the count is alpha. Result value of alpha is 8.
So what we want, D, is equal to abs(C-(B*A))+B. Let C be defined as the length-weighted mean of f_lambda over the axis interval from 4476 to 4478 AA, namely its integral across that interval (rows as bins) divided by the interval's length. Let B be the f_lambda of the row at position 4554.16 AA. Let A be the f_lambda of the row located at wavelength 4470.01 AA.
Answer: 5760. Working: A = 73.31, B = 78.52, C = 75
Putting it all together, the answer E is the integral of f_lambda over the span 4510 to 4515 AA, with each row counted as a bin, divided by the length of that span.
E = 81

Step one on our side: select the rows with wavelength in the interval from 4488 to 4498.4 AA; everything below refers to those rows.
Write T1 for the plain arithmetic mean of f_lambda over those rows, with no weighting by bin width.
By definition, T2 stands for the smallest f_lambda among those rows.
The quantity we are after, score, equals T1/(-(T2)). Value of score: -1.03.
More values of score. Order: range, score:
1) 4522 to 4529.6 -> -1.08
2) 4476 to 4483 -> -1.05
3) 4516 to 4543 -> -1.10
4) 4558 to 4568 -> -1.01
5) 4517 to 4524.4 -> -1.07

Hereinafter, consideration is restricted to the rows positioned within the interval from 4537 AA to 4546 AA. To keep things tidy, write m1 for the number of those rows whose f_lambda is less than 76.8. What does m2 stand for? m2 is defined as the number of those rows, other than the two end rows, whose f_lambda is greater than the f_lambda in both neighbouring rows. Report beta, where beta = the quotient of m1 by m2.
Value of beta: 2.5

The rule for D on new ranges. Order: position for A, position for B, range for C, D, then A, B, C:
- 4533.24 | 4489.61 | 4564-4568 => 5081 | 68.37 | 74.42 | 81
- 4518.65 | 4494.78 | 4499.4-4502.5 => 5788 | 79.43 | 72.93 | 78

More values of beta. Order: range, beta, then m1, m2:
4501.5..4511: 0.0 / 0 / 3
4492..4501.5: 3.0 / 6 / 2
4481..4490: 7.0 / 7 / 1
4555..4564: 1.0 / 1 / 1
